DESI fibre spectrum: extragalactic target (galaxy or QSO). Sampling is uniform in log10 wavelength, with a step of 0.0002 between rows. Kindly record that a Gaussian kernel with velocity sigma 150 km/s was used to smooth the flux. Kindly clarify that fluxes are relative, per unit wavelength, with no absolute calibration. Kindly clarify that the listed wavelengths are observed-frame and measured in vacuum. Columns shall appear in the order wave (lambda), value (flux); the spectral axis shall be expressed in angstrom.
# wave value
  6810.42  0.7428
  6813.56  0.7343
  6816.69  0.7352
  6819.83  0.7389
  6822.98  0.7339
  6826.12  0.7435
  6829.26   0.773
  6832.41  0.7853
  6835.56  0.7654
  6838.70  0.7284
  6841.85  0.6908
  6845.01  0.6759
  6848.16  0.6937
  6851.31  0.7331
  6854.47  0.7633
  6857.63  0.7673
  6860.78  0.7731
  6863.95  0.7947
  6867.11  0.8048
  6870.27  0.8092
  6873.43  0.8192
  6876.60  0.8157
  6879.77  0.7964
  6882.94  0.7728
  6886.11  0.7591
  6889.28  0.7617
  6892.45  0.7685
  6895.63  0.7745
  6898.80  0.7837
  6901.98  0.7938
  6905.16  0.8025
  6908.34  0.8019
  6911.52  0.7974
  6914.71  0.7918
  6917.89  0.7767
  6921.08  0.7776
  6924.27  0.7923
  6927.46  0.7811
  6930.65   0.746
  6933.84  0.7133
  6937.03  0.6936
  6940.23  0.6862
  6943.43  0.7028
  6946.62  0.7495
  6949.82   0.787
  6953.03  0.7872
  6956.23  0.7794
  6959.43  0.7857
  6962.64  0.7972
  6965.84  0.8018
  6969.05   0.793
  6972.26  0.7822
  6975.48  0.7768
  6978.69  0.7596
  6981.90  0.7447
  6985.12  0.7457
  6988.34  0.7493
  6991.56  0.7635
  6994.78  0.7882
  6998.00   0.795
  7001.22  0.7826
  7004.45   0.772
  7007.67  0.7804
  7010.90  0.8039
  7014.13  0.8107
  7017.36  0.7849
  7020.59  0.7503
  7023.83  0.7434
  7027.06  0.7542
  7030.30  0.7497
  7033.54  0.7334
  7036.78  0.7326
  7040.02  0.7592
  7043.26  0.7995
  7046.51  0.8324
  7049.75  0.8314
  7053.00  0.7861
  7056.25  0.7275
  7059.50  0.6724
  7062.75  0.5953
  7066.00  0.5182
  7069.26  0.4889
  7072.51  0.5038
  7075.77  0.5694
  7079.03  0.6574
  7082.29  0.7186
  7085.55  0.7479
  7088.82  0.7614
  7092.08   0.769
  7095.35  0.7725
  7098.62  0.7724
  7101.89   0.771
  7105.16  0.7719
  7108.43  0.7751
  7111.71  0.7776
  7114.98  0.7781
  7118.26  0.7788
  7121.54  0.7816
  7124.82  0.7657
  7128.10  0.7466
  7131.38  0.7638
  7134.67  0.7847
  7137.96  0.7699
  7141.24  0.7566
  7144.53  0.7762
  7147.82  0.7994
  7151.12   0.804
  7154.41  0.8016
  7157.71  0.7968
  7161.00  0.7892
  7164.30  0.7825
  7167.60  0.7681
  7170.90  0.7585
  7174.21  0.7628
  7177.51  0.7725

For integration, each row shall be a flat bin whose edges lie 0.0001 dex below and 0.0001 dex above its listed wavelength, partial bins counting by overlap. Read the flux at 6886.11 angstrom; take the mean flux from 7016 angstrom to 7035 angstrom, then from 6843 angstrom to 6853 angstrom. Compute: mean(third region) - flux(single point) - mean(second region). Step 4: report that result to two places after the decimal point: -0.81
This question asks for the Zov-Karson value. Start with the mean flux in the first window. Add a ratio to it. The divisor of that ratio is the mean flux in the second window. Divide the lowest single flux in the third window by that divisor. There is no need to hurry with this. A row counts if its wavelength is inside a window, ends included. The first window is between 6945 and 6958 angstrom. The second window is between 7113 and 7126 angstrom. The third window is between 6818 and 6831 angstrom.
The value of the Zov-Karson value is 1.72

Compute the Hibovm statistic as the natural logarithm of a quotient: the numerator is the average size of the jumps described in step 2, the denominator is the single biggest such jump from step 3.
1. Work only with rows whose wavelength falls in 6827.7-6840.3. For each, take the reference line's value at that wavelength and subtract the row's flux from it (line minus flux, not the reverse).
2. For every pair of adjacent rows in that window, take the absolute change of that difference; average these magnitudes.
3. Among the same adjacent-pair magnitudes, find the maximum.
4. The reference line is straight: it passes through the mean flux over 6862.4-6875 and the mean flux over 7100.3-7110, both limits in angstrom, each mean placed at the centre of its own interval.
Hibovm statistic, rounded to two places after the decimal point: -0.47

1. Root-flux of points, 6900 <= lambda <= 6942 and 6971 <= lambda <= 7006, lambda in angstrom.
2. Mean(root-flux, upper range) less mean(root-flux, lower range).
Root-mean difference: 0.002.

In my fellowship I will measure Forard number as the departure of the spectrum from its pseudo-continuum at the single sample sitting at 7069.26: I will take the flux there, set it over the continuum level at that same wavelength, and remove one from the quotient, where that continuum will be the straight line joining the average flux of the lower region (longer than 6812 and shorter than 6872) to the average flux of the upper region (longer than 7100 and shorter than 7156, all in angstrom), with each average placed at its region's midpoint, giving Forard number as -0.37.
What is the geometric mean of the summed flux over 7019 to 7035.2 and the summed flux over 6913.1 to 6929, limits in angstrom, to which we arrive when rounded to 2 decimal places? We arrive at 3.82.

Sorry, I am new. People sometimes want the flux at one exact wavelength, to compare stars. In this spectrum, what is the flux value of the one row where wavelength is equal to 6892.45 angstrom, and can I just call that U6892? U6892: 0.7685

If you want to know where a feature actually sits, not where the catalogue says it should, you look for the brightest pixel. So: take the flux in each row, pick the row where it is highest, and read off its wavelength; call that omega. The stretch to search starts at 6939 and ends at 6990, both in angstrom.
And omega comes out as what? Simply 6965.84 angstrom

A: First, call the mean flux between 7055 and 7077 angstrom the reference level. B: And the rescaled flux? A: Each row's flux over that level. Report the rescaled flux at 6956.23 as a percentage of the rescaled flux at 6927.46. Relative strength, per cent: 100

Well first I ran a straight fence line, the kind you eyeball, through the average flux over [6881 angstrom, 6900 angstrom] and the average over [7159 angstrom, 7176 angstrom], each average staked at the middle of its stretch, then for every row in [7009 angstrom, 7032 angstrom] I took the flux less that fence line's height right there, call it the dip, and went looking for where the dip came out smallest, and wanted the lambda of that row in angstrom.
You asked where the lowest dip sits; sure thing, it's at 7023.83 angstrom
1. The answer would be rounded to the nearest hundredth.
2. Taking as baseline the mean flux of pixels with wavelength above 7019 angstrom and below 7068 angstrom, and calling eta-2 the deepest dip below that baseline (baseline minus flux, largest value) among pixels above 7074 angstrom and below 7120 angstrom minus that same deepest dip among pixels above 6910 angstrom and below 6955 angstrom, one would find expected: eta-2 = 0.12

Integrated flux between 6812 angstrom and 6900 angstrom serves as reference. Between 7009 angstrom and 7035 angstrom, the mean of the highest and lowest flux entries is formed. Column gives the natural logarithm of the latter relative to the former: -4.5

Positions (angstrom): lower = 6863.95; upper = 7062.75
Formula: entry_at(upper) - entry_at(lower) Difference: -0.20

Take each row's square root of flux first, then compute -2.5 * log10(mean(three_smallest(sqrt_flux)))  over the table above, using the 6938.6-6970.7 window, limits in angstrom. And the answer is 0.184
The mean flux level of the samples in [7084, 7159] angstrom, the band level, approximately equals 0.775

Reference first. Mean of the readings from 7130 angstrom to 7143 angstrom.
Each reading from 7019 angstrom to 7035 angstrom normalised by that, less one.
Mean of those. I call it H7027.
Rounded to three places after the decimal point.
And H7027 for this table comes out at -0.029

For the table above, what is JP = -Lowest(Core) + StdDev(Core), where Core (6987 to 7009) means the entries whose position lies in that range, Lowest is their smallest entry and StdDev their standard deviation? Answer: -0.73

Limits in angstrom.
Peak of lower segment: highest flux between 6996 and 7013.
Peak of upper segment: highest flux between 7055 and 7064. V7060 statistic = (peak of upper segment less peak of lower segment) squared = 0.0058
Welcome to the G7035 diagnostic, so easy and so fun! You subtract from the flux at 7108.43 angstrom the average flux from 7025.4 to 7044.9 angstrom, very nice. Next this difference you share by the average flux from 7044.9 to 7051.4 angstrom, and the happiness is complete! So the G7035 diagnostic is 0.024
